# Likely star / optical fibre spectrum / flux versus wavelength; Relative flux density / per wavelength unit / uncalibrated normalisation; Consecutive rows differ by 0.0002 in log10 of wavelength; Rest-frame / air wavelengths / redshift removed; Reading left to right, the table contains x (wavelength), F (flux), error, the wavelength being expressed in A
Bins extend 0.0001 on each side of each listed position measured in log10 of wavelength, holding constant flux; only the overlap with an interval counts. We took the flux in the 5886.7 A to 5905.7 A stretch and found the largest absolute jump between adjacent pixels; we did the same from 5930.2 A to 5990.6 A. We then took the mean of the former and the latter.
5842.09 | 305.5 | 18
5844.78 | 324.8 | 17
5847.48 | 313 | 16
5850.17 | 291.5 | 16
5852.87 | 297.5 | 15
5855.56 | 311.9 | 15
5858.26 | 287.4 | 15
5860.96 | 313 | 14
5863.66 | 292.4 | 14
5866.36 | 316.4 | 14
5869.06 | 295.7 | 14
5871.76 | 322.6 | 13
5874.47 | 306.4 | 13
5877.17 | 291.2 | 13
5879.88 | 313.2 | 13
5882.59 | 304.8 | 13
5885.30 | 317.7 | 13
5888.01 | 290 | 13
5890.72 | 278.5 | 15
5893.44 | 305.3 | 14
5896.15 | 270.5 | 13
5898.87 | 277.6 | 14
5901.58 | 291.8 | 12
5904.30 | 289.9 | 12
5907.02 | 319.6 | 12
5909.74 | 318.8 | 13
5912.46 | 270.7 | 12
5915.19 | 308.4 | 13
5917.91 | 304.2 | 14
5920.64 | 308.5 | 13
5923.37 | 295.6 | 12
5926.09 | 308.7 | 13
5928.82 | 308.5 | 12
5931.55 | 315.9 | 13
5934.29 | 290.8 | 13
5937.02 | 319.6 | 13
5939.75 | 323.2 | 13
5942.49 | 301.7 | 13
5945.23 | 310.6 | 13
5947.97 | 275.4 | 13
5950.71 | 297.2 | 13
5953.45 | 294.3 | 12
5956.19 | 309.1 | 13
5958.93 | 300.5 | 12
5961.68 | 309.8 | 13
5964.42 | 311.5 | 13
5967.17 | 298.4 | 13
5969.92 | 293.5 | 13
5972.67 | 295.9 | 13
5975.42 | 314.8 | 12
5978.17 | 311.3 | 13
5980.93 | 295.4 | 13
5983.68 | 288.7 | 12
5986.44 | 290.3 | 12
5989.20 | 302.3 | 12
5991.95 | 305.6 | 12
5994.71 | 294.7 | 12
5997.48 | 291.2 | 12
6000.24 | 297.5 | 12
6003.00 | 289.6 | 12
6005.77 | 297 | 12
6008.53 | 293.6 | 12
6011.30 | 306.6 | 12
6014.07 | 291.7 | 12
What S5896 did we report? 35.0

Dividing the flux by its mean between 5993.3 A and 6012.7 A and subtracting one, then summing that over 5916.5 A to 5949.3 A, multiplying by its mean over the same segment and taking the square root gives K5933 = 0.11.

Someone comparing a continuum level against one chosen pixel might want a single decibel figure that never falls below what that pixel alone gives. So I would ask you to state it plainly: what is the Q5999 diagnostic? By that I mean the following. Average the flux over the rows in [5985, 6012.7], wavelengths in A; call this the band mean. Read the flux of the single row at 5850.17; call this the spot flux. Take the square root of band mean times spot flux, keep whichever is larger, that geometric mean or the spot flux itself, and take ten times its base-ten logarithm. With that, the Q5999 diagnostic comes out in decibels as 24.7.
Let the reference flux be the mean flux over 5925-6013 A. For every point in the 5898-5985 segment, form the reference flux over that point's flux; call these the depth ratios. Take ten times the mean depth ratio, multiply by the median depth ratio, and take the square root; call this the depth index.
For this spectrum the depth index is 3.15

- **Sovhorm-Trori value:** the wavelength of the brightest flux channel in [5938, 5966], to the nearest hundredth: 5939.75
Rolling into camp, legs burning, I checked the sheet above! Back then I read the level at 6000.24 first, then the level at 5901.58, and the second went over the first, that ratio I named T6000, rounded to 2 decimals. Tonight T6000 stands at 0.98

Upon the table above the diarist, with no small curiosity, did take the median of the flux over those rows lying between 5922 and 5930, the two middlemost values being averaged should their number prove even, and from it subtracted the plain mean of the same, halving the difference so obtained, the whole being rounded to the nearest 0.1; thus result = 2.1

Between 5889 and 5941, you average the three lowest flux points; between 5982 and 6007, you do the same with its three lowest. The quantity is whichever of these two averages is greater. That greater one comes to 289.5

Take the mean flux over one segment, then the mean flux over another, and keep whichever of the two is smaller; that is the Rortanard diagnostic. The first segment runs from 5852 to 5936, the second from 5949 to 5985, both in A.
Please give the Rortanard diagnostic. 301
